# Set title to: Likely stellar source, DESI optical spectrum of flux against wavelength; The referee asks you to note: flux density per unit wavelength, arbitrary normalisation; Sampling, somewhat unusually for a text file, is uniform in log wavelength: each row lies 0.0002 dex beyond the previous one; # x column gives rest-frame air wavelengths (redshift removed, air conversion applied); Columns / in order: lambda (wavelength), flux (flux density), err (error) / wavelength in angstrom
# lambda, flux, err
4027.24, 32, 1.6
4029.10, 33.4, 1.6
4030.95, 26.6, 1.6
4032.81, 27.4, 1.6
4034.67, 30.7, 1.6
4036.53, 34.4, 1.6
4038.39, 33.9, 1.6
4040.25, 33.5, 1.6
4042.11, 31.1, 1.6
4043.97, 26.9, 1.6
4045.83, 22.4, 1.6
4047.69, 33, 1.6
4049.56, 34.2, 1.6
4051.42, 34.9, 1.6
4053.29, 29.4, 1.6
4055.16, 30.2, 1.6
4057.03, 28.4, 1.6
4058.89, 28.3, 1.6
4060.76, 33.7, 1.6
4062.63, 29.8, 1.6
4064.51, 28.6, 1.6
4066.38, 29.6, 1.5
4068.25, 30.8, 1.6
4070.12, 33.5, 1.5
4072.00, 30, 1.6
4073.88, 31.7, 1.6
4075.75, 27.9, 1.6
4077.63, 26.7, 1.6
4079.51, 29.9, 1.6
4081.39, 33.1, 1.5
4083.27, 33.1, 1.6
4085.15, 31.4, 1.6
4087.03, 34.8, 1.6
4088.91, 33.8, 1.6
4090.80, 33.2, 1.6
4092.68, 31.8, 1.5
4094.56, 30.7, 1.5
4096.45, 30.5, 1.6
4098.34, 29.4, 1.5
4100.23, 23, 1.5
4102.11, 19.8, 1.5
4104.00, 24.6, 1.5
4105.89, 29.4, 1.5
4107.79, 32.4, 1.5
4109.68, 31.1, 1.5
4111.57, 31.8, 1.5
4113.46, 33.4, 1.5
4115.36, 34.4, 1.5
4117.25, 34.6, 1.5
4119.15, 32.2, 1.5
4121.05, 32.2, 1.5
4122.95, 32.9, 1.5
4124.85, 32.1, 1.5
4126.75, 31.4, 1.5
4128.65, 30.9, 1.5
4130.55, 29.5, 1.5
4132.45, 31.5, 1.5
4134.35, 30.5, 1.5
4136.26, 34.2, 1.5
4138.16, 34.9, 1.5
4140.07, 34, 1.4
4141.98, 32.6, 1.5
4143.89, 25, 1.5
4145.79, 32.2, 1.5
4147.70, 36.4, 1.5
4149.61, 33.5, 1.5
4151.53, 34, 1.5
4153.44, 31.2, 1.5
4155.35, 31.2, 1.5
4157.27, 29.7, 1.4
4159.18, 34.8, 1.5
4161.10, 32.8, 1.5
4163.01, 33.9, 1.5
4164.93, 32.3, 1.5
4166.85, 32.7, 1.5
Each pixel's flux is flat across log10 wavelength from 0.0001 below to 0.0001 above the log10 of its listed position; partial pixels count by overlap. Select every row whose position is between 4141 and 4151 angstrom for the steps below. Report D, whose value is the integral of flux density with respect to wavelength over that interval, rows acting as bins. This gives 320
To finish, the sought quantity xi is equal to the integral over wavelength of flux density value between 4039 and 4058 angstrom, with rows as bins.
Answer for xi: 579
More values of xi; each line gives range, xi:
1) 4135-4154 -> 623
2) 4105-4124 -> 616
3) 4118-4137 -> 603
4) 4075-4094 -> 600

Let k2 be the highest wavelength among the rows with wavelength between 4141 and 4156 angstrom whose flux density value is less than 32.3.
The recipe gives 4155.35 angstrom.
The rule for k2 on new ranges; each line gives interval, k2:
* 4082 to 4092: 4085.15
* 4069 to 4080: 4079.51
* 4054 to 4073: 4072.00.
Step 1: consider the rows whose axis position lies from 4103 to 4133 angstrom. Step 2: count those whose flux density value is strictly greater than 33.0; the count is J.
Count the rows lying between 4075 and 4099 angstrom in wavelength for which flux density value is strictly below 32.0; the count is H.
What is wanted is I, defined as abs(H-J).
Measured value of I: 5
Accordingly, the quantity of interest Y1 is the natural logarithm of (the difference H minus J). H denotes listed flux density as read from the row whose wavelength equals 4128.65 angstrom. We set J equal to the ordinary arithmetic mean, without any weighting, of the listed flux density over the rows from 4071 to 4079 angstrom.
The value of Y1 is 0.6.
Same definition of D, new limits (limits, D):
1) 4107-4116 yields 293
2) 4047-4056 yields 291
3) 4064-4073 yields 275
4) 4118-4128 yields 321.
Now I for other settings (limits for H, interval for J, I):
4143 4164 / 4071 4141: 7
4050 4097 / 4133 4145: 14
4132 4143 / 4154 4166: 0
